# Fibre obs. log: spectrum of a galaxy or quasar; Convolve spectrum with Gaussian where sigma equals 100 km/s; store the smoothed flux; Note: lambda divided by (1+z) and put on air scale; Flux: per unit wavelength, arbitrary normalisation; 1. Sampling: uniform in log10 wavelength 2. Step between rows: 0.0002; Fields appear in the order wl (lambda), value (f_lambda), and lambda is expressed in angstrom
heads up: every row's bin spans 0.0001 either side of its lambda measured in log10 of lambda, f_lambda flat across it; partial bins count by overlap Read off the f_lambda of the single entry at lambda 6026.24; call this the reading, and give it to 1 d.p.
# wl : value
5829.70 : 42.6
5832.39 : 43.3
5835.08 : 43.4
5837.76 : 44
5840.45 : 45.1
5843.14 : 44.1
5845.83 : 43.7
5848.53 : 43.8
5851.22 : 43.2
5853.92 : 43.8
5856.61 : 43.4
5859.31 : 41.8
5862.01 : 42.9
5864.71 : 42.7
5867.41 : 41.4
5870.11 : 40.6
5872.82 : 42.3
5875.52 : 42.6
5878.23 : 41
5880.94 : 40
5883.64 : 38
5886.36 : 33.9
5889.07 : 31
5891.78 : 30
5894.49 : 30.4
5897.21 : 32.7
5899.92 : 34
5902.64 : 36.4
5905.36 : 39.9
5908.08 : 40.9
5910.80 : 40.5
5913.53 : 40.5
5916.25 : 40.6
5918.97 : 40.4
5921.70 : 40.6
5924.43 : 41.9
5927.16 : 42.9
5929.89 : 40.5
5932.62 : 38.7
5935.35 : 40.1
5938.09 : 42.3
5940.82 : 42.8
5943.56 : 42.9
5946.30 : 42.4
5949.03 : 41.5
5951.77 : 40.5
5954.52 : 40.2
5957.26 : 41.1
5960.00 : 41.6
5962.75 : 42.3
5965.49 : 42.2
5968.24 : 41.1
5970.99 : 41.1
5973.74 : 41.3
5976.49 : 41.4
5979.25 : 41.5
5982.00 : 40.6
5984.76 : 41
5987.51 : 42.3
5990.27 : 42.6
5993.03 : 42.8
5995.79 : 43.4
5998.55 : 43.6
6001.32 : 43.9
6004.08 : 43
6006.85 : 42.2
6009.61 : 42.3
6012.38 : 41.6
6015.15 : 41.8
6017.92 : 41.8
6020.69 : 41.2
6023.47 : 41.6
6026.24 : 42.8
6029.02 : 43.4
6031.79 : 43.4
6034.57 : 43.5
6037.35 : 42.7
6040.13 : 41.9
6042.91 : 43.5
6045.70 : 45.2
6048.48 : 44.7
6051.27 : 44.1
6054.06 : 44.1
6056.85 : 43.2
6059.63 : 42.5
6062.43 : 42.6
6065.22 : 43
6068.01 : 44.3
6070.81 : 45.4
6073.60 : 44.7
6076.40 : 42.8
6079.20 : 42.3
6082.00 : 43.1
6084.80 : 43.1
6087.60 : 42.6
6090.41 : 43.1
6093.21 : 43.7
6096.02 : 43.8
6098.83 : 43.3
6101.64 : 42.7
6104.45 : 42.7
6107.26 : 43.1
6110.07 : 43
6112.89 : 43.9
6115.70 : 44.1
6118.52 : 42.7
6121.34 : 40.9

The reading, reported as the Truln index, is 42.8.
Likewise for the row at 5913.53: 40.5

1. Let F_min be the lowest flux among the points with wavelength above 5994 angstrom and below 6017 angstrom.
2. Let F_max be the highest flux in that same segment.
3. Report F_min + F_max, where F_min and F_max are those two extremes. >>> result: 85.5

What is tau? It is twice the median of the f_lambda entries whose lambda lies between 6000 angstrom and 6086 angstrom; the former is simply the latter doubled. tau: 86.0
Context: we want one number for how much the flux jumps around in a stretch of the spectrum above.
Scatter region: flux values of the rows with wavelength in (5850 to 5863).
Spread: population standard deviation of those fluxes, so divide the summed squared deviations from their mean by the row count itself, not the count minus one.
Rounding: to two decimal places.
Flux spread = 0.68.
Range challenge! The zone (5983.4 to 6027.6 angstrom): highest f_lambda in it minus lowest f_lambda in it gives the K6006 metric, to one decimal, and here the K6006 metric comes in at 2.9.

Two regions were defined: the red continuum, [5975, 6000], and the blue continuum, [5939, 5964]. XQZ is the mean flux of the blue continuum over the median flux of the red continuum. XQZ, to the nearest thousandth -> 0.986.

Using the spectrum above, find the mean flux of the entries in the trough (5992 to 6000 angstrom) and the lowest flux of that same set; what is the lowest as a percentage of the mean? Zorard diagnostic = 98.9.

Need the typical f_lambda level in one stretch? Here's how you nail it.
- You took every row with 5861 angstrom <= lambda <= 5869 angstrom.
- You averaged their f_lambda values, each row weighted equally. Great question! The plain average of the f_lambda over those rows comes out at 42.3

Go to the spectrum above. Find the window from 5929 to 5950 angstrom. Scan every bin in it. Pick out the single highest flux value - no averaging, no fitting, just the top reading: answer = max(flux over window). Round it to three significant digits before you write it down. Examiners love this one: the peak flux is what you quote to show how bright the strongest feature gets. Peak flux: 42.9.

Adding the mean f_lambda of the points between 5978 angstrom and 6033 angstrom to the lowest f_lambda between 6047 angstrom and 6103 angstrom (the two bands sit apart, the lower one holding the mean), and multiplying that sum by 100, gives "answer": 8464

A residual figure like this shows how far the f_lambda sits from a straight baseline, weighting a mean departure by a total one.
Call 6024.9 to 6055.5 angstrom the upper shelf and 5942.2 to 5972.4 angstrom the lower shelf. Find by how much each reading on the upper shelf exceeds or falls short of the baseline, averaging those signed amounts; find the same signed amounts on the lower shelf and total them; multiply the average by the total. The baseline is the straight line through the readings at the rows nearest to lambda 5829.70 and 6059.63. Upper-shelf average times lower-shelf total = -12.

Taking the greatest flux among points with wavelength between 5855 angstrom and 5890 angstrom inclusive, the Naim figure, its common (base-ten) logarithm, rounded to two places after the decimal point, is 1.64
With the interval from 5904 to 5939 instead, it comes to 1.63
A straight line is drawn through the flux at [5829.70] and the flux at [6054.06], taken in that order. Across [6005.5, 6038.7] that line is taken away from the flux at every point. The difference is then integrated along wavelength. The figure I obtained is -51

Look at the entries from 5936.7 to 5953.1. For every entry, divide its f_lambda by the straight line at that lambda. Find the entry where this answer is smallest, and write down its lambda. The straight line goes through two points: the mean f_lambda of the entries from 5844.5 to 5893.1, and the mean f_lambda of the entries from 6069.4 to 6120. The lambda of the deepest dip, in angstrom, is 5951.77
